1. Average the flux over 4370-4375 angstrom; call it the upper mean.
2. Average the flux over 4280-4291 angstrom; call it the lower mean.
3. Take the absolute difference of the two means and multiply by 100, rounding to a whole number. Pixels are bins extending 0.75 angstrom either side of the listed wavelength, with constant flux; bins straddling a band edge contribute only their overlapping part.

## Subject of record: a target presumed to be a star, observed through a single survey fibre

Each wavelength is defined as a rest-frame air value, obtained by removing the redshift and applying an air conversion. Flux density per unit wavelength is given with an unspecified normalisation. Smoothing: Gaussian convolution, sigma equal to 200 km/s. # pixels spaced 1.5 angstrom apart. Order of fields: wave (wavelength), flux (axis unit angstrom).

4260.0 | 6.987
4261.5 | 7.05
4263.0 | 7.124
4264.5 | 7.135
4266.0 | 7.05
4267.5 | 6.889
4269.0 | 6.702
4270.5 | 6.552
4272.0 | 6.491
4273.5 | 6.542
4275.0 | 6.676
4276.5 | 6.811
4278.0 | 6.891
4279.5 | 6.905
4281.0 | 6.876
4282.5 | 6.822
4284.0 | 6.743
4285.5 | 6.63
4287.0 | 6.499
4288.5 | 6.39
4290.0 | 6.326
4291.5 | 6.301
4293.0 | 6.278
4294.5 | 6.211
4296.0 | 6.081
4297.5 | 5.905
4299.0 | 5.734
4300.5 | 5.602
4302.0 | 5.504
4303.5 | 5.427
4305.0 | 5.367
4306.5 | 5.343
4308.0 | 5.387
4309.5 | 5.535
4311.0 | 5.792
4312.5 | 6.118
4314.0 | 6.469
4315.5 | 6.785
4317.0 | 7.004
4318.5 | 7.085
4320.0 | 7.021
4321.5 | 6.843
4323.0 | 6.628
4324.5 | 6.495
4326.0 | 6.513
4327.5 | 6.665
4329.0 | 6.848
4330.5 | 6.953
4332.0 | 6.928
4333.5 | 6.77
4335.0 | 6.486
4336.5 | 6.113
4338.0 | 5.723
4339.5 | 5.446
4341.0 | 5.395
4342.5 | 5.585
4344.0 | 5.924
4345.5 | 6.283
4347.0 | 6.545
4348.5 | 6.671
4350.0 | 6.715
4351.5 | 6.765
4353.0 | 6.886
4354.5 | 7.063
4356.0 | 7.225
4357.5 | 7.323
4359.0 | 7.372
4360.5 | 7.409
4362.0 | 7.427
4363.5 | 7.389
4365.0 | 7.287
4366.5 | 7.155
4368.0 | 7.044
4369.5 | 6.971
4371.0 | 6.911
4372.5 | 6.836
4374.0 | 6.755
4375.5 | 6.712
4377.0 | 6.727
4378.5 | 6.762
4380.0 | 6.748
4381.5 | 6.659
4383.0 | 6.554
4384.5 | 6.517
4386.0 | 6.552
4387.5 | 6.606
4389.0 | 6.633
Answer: 22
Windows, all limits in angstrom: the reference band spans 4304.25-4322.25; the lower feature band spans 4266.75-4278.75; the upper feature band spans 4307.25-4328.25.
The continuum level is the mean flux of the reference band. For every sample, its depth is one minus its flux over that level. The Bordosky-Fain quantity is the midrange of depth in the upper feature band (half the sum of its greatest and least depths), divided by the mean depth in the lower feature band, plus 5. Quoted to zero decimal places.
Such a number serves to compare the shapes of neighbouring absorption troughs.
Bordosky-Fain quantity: 5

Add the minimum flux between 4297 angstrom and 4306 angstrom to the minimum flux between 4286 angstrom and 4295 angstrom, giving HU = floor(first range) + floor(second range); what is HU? 11.6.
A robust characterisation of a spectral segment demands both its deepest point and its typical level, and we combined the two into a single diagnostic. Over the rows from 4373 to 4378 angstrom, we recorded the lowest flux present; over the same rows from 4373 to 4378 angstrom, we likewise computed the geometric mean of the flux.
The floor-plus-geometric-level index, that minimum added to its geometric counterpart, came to 13.4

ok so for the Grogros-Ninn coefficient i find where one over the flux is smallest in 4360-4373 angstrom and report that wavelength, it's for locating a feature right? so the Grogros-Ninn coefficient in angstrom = 4362.0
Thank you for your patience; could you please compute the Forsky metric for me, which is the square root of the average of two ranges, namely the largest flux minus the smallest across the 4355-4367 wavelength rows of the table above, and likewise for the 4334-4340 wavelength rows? 0.81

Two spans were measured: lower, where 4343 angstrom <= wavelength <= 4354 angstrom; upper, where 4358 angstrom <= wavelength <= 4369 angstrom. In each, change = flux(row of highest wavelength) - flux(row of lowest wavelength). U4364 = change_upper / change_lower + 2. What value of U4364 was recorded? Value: 1.7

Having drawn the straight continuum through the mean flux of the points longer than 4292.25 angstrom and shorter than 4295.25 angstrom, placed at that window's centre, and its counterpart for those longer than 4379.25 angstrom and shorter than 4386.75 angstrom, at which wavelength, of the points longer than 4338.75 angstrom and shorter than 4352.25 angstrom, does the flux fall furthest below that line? 4341.0 angstrom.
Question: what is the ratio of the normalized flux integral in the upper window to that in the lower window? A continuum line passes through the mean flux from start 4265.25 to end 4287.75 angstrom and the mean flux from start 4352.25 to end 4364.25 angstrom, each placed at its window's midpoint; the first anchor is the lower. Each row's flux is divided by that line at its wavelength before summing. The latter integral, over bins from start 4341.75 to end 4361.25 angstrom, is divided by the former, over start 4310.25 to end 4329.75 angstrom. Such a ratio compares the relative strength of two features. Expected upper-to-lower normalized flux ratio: 0.99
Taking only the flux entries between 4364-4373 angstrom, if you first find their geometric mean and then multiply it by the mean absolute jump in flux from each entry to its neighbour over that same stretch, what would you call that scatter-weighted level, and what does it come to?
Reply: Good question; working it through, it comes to 0.63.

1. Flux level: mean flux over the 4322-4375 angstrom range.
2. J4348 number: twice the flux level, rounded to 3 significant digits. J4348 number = 13.4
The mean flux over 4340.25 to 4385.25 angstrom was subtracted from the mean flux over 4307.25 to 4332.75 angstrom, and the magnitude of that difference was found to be 0.3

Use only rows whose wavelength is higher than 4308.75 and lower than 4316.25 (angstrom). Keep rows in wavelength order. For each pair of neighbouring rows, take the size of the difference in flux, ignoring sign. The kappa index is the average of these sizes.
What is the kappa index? 0.31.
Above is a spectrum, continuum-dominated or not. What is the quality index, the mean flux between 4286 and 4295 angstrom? 6.3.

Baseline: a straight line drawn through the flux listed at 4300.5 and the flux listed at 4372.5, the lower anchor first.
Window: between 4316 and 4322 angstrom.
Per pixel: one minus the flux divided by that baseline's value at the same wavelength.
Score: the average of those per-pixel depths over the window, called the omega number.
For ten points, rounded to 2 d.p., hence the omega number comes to -0.18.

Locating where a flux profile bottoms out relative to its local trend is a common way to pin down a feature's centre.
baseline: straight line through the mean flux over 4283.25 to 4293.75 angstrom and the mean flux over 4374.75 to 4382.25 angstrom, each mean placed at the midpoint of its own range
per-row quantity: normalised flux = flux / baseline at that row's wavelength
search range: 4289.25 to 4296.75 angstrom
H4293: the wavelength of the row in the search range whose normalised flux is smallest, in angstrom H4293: 4296.0 angstrom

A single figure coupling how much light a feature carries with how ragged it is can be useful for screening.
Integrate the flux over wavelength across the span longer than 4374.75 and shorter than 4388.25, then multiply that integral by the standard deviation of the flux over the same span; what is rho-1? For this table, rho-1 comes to 8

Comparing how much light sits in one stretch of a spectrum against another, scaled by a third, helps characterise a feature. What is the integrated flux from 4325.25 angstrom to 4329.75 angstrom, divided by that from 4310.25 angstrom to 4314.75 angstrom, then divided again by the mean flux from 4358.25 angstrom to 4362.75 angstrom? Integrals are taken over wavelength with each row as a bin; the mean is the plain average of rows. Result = 0.147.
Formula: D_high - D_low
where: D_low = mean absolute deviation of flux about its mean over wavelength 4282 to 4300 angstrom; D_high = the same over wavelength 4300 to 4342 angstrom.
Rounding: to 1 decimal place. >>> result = 0.3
